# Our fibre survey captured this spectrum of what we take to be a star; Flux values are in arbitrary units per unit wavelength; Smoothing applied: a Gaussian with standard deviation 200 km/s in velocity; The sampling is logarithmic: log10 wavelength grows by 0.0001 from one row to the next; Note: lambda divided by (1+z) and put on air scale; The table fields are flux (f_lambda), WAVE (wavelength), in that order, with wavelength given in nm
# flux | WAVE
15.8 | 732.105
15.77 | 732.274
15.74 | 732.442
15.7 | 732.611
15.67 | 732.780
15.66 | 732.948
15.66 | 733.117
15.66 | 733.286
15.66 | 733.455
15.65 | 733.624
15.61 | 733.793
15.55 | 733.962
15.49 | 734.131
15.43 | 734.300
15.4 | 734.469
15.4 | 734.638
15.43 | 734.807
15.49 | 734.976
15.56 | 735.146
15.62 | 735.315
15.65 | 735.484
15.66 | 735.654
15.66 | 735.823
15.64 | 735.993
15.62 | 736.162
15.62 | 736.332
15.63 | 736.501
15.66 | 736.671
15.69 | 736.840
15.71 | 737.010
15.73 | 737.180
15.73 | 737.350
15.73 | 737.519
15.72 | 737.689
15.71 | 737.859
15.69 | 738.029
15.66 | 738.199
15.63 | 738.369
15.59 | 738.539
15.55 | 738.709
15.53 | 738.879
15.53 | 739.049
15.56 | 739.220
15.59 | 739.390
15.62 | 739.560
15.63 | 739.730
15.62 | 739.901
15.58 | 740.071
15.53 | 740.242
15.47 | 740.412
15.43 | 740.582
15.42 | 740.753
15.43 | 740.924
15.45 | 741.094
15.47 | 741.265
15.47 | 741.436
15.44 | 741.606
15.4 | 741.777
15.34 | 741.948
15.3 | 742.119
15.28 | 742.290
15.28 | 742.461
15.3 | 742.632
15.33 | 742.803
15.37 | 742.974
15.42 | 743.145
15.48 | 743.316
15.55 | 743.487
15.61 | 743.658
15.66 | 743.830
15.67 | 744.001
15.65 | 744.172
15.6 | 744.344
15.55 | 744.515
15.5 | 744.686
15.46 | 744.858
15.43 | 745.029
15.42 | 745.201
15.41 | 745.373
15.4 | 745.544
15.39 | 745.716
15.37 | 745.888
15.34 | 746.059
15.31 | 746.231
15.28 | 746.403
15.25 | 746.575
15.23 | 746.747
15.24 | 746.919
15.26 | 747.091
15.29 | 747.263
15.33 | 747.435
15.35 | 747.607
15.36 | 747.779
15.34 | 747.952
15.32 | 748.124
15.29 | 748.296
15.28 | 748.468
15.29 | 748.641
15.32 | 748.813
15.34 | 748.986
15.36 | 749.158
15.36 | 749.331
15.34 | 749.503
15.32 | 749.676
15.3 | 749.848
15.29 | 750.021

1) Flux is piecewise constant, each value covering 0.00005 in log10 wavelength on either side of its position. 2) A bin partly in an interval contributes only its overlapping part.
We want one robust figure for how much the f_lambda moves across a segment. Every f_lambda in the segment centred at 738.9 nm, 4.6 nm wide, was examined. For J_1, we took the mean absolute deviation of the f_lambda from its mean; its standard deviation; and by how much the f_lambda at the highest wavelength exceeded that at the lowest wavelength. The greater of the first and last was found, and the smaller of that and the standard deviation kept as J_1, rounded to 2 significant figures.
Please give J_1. 0.084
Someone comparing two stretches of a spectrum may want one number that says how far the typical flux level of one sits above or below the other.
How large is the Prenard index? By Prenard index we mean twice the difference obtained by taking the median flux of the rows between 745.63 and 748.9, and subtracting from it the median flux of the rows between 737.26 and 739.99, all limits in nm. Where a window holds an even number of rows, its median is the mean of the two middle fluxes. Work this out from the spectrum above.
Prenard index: -0.6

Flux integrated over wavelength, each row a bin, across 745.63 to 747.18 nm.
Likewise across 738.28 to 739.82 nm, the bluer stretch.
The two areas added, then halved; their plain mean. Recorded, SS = 23.8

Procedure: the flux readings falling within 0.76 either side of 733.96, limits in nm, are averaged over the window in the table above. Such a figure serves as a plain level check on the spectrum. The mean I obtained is 15.54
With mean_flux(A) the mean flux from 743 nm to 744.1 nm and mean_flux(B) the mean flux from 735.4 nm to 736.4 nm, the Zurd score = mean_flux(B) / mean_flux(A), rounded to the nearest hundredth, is 1.00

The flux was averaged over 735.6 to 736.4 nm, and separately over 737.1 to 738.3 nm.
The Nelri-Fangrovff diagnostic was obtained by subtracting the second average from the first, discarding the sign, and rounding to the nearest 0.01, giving 0.07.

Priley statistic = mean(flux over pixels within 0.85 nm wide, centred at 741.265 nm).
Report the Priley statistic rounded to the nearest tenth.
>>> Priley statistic 15.5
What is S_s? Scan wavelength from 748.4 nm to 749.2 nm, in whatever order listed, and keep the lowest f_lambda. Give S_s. 15.28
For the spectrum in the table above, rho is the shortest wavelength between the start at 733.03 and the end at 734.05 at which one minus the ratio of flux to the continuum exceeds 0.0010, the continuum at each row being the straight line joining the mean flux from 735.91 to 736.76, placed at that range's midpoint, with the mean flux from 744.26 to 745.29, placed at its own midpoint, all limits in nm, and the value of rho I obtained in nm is 733.117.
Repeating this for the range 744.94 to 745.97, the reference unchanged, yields 745.029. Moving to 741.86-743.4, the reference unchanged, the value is 741.948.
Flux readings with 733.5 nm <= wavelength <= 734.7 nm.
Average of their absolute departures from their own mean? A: 0.08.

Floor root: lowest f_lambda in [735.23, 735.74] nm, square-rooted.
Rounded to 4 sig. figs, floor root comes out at 3.952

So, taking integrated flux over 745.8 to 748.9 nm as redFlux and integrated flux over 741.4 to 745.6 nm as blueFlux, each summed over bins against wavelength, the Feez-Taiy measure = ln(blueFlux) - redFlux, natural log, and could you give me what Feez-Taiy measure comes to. -43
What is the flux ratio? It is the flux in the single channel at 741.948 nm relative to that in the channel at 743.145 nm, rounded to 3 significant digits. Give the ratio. 0.995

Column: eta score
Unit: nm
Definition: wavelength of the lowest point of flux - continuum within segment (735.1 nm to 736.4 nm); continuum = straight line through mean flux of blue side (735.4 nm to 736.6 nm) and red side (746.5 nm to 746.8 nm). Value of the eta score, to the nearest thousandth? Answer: 735.146 nm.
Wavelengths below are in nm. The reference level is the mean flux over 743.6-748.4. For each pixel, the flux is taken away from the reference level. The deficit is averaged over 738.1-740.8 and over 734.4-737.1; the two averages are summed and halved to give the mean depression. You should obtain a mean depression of -0.17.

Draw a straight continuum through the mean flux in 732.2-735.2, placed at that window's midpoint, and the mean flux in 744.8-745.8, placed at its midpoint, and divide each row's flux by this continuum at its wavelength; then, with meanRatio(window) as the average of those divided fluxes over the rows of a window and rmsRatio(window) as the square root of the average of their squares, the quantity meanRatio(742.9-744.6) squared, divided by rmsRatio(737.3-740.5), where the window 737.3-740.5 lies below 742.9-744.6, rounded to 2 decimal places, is 1.01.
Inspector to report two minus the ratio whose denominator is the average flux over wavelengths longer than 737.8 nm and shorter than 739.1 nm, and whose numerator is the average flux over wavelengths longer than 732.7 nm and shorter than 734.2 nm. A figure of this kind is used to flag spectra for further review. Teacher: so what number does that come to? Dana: 0.999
